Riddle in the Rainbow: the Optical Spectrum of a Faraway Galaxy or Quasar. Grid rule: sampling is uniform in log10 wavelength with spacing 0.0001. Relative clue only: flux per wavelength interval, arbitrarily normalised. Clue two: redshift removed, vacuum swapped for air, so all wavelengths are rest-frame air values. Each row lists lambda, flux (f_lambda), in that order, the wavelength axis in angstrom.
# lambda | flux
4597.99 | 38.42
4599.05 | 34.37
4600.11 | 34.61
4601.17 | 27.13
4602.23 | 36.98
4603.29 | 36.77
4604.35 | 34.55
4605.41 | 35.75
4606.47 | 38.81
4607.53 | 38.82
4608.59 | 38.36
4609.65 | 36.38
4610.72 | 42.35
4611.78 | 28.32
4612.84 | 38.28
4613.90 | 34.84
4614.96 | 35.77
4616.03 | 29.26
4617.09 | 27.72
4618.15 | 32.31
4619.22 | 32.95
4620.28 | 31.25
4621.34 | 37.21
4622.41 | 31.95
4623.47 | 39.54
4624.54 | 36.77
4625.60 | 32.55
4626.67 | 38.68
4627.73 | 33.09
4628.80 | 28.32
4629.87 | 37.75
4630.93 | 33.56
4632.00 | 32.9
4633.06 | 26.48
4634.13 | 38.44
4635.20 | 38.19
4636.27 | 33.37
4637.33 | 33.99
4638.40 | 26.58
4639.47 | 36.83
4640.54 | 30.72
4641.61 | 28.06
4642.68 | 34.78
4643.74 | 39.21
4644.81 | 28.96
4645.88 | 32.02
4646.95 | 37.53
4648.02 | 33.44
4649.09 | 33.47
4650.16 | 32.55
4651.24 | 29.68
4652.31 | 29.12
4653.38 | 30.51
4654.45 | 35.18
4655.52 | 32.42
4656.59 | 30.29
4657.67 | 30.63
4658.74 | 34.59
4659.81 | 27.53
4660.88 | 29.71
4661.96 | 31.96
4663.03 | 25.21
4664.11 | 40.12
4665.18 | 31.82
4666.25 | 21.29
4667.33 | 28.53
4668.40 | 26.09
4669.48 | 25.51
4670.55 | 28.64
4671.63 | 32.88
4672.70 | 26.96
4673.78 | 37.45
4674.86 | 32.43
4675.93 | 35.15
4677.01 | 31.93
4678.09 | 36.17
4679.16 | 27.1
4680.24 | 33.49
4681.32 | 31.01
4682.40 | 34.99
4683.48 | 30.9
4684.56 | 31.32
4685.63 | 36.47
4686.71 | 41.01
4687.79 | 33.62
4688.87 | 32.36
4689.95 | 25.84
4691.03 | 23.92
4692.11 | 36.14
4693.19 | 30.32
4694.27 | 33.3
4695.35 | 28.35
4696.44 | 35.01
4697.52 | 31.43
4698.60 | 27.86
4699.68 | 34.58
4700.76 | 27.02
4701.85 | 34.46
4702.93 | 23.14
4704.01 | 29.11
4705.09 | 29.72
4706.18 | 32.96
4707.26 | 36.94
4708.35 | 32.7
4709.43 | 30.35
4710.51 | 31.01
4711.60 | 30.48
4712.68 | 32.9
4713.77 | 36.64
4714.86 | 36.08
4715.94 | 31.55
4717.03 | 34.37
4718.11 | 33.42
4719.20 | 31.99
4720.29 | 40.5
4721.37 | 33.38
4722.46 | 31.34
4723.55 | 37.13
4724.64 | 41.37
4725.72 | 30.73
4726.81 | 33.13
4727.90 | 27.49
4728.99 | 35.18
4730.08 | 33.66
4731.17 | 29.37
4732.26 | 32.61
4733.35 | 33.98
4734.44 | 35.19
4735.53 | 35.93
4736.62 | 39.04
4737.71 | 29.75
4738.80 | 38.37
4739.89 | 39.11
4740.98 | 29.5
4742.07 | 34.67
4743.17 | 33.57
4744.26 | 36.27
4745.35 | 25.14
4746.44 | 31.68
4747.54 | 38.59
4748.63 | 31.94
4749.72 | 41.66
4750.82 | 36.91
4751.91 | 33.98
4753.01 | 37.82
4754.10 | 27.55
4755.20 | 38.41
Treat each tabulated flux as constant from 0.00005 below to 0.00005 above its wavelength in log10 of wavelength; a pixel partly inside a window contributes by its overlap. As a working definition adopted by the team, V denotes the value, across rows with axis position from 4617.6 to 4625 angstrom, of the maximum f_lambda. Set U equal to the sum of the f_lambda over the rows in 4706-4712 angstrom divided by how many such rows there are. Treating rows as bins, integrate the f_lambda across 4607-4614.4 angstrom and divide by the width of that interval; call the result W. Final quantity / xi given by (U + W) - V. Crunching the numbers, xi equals 29.6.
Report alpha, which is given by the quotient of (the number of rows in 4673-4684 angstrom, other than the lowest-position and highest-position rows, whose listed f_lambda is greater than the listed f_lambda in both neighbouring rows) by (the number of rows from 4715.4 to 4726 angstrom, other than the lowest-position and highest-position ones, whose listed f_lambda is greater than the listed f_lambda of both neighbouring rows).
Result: 1.33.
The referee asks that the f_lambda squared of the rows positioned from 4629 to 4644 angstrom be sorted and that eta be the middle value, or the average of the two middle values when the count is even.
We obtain 1141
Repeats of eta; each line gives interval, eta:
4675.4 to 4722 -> 1069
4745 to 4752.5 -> 1155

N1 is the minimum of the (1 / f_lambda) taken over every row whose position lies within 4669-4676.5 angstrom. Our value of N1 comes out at 0.0267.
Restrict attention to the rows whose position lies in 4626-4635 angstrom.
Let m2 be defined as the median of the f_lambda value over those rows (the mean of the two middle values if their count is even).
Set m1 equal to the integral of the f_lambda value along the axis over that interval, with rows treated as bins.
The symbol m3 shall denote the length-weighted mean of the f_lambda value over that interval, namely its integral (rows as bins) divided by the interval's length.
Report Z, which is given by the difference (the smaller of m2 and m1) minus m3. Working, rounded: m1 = 304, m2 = 33.3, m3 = 33.8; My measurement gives -0.5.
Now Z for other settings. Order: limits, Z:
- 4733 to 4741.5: 0.4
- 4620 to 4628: -0.4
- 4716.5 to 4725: -1.4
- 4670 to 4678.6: 0.0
